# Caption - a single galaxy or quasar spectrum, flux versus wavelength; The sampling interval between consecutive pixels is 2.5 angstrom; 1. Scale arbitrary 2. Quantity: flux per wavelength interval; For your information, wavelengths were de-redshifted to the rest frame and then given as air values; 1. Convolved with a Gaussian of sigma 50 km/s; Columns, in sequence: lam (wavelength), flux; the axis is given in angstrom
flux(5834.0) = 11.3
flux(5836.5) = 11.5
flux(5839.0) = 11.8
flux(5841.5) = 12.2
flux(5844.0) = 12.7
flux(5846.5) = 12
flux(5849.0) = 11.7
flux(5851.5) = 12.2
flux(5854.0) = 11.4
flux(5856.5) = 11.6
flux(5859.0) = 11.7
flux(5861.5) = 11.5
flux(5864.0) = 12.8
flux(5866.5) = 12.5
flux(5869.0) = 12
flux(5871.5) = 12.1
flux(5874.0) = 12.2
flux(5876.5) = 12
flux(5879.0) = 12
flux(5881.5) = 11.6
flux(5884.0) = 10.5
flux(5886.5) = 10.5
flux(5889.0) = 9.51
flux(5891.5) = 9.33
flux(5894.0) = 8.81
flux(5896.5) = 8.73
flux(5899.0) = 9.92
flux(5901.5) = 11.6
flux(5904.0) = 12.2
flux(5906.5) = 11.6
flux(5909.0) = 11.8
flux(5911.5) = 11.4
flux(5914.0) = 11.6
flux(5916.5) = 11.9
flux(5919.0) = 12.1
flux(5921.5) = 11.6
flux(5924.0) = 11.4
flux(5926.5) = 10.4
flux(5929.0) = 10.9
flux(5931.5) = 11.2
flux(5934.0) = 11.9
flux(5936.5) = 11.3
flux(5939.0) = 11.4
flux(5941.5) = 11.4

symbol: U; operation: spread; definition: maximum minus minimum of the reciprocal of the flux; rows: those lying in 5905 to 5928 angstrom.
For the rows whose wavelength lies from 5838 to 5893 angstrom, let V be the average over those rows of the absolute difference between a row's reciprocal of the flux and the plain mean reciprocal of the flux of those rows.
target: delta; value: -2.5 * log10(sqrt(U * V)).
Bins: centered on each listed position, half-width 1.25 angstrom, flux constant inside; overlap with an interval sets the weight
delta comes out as 5.18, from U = 0.0135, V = 0.0053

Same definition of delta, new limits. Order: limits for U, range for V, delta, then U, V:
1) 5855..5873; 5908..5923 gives 6.12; 0.0088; 0.0015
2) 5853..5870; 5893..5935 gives 5.19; 0.0096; 0.0074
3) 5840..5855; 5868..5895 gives 5.07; 0.0090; 0.0098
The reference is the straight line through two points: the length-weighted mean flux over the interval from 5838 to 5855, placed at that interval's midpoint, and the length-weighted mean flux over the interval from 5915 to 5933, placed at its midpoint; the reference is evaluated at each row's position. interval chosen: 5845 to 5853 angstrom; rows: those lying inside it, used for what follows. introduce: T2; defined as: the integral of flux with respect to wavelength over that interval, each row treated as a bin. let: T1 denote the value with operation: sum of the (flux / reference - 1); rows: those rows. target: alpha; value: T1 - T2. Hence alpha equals -95.8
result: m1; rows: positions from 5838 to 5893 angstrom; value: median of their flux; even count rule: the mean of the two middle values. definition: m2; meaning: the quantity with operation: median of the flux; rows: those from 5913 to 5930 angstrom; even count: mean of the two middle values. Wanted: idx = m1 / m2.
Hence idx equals 1.03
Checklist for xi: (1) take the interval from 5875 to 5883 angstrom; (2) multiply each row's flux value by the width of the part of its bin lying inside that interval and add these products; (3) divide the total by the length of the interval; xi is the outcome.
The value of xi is 11.8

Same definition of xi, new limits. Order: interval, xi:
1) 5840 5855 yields 12.0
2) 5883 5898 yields 9.6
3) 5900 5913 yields 11.7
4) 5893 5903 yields 9.8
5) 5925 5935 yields 11.1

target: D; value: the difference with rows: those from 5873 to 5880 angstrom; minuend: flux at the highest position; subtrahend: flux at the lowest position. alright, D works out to -0.2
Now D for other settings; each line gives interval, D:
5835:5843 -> 0.7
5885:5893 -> -1.2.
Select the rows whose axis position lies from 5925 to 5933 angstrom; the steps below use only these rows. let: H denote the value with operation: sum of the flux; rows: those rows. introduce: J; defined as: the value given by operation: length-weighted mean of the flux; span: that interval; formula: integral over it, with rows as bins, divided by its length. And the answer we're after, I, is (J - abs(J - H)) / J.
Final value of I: -0.99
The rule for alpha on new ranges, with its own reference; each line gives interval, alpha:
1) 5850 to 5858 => -93.9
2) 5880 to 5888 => -87.1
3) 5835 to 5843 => -94.8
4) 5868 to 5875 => -84.6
